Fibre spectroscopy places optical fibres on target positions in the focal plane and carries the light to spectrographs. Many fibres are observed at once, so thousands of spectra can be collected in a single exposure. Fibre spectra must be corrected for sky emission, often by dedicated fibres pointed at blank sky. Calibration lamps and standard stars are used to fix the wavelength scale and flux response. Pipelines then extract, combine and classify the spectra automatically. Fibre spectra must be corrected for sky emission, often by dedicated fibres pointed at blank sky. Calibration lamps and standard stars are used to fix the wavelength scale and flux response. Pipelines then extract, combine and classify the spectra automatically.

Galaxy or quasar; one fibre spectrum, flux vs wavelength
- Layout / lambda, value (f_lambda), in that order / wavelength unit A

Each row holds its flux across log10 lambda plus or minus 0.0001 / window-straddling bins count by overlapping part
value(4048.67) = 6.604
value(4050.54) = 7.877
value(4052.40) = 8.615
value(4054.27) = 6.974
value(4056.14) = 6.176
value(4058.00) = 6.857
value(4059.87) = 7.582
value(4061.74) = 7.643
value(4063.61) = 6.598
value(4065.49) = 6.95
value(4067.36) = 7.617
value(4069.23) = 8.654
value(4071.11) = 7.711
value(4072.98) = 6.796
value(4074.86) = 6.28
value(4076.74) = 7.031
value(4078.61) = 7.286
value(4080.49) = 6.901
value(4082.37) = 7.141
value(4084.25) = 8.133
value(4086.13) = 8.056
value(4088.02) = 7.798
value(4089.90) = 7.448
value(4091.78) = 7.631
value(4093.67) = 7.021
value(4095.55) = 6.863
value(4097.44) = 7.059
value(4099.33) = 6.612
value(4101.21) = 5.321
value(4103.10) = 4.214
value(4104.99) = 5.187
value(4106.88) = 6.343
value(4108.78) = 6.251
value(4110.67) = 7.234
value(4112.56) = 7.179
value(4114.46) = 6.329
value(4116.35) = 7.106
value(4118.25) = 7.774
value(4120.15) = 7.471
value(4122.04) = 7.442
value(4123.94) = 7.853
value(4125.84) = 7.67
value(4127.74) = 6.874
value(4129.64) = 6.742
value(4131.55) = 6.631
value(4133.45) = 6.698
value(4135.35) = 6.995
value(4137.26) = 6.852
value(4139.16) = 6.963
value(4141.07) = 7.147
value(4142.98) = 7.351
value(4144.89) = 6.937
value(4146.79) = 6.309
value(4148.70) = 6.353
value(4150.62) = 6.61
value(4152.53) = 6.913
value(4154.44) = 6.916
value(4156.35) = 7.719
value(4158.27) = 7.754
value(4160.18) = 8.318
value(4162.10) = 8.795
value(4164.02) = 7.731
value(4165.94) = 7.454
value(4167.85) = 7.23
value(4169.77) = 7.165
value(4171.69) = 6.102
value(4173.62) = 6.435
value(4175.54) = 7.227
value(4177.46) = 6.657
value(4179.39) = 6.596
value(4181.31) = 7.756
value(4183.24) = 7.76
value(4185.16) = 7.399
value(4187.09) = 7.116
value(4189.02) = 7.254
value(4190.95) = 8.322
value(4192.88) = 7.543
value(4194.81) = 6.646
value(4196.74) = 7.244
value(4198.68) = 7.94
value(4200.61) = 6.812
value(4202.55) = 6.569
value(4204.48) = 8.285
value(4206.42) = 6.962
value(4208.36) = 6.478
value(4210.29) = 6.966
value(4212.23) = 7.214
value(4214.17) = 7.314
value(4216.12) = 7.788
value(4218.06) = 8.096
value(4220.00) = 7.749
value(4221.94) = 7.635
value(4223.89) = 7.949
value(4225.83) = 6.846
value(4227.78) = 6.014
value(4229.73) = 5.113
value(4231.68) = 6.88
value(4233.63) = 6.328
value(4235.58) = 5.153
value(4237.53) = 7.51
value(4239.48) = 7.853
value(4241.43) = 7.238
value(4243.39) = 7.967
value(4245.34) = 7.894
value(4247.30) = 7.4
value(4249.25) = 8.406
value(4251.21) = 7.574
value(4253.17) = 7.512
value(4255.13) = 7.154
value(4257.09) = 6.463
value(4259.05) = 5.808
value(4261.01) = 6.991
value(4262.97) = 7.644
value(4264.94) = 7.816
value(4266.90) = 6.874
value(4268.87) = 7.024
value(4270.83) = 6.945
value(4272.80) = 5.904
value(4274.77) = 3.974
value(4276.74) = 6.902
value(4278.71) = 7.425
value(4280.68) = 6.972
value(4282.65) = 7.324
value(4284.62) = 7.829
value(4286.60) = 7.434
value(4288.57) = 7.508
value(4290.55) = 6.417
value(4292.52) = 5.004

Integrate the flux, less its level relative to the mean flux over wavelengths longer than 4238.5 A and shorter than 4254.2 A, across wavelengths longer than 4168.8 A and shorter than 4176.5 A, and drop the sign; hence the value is 8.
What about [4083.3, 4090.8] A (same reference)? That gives 1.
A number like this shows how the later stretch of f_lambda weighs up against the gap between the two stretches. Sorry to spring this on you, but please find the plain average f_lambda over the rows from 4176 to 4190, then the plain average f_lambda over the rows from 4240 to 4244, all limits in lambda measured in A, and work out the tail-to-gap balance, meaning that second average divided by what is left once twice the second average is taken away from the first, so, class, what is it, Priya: -0.95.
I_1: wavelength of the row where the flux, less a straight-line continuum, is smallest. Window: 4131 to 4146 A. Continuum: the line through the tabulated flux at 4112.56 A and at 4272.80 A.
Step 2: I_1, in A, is 4131.55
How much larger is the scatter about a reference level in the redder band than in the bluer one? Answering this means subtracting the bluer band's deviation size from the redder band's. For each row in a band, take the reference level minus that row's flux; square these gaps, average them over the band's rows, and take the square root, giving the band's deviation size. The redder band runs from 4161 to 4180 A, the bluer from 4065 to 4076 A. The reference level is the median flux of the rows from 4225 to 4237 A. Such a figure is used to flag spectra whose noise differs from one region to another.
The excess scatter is -0.18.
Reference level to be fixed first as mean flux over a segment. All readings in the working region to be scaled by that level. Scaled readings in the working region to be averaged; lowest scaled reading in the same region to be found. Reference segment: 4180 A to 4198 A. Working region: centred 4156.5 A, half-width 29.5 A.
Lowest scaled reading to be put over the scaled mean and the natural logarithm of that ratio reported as -0.2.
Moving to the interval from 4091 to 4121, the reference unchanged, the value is -0.4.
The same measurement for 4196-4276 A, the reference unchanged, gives -0.6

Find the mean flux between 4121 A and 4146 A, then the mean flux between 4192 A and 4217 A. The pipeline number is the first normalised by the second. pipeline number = 0.98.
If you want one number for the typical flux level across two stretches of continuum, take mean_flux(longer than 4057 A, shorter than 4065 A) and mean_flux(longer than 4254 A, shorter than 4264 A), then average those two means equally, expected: 6.99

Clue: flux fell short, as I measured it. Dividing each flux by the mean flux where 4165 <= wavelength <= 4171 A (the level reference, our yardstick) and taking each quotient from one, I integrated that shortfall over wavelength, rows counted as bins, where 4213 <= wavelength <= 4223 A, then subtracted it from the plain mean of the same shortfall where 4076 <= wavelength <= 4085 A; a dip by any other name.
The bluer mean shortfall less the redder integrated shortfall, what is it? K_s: 0.6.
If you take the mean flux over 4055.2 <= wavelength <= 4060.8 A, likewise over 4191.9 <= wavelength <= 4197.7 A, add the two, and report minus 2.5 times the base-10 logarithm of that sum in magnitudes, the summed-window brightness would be -2.87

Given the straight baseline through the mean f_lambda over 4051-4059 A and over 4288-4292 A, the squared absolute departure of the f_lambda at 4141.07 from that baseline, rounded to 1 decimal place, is 0.0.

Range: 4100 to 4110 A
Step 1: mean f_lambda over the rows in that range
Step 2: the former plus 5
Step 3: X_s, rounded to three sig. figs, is 10.5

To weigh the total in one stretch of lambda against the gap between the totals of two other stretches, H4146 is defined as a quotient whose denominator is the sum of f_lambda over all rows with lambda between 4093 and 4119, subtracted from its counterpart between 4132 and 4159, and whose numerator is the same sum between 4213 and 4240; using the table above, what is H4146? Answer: 14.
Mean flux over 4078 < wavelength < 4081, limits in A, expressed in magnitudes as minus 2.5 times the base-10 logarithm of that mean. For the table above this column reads -2.13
